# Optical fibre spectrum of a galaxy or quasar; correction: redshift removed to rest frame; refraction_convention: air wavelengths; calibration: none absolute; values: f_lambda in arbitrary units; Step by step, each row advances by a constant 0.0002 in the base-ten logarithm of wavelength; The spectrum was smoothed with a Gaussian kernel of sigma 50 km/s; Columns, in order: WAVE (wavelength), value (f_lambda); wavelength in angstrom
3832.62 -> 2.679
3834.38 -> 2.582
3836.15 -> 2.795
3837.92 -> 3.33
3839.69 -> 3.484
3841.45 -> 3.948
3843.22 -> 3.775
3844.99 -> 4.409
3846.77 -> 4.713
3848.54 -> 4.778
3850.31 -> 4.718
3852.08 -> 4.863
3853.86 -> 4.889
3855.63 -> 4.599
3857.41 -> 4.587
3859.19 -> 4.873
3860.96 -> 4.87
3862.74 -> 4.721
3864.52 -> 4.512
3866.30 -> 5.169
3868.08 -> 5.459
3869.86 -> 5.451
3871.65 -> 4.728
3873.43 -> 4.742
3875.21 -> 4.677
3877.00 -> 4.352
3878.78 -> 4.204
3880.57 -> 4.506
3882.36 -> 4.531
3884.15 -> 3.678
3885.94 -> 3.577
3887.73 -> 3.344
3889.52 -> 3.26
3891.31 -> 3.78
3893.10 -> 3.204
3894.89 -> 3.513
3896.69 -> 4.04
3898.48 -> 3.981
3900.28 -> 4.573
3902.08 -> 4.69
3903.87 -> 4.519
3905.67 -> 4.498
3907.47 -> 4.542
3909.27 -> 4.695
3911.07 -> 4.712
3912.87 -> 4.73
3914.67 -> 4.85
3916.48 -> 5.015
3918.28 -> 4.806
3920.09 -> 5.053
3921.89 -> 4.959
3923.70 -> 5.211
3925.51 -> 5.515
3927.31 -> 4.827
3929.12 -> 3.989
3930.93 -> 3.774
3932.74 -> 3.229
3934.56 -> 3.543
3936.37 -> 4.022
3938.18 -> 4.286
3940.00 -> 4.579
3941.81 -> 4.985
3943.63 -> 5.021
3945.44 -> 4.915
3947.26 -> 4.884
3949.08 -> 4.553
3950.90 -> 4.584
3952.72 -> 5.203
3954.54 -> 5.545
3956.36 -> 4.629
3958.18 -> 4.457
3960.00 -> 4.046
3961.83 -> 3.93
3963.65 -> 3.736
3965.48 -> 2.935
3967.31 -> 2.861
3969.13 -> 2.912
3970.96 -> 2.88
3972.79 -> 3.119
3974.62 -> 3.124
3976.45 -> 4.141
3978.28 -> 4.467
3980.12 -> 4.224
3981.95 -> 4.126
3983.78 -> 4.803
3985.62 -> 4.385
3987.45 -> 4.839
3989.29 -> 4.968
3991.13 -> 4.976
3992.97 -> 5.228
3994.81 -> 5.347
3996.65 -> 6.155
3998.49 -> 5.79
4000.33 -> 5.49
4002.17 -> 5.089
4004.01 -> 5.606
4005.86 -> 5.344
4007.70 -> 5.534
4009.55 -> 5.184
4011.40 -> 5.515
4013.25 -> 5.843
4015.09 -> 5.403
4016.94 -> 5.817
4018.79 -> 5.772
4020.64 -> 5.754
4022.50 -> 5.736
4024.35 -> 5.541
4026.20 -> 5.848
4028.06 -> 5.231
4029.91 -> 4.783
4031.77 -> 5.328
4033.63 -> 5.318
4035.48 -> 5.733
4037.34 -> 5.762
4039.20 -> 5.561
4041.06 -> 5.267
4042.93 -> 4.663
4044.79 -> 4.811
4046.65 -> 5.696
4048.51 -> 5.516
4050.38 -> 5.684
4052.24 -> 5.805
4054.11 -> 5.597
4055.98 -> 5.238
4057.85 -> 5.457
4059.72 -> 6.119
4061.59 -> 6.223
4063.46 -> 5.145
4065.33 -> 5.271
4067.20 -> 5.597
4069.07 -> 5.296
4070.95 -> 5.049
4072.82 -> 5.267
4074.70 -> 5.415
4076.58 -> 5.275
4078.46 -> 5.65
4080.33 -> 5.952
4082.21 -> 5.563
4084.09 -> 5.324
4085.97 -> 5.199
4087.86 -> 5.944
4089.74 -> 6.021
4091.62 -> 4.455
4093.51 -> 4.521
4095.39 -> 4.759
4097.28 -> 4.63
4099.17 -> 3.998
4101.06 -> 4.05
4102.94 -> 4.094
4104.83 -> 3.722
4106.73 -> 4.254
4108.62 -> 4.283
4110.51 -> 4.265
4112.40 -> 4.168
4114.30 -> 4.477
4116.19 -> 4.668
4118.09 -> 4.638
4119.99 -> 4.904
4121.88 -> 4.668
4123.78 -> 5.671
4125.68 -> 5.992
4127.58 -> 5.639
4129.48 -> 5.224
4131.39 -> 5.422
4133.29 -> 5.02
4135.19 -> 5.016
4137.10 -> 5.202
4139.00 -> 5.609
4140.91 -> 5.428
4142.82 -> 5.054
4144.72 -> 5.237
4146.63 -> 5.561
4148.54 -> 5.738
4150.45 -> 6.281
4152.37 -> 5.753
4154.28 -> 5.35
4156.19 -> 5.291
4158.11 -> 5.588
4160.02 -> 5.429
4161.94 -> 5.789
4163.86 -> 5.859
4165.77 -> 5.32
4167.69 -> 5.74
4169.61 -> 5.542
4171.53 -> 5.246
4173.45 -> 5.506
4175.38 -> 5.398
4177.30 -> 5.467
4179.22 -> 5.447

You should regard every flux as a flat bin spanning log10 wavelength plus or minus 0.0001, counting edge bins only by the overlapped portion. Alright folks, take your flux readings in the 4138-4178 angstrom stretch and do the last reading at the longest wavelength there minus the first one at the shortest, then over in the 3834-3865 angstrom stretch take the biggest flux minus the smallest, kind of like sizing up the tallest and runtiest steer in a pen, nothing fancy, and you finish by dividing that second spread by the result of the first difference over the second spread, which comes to -37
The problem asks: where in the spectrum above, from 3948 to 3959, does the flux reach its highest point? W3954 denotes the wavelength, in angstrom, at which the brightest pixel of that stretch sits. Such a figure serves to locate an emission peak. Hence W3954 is 3954.54 angstrom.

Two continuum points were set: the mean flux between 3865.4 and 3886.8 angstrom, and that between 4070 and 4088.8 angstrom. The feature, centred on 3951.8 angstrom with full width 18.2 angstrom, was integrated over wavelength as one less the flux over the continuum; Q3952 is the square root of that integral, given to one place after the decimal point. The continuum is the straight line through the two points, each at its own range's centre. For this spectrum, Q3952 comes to 0.7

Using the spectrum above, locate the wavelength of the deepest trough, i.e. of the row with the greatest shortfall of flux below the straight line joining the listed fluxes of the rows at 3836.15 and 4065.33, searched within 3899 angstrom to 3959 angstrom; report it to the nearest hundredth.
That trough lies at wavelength 3932.74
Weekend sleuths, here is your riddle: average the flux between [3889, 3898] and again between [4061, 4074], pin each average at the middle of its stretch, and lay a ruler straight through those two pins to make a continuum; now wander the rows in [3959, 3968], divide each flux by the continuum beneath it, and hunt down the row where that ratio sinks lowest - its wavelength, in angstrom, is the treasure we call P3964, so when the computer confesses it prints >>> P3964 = 3967.31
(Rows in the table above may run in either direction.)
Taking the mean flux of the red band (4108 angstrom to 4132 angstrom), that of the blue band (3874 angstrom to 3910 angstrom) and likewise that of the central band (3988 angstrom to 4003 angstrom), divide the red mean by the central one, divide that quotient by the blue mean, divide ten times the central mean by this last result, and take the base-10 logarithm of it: 2.38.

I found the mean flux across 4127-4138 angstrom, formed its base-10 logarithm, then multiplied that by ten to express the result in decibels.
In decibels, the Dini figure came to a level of 7.2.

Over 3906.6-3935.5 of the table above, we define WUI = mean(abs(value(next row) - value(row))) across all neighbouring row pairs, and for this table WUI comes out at 0.28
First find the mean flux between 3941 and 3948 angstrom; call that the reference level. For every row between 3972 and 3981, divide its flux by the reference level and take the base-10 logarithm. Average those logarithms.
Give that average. -0.12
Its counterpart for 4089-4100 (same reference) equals -0.02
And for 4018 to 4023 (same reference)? 0.07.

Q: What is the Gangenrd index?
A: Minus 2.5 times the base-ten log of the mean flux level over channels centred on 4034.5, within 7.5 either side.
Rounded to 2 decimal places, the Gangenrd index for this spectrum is -1.83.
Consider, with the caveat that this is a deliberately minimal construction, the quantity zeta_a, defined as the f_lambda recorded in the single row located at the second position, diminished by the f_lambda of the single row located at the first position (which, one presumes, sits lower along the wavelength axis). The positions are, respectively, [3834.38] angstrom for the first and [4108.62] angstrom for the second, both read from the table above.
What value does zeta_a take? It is 1.7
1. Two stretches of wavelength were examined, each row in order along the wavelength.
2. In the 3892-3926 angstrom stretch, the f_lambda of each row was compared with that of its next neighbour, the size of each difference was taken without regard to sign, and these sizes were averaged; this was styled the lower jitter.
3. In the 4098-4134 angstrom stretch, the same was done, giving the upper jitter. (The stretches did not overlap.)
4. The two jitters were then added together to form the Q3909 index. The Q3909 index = 0.46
